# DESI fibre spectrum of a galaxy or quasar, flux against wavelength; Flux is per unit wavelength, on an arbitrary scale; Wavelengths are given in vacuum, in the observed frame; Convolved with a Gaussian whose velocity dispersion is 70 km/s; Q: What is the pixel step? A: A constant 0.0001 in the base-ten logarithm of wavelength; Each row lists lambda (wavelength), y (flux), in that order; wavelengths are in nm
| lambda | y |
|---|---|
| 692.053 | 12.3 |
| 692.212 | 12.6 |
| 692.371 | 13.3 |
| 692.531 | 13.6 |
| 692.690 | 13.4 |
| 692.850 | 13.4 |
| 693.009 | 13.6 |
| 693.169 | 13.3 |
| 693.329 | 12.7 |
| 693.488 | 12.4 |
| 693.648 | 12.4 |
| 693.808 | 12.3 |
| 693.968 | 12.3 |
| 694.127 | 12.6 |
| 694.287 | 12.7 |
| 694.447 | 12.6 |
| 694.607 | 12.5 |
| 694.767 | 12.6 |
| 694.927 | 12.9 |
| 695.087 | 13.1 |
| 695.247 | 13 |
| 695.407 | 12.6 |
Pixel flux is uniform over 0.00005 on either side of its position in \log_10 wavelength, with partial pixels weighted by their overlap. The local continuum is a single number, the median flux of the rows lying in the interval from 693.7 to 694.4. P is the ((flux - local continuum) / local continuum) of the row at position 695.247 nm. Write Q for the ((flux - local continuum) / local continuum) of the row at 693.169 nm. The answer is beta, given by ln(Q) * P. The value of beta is -0.12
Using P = 0.04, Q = 0.07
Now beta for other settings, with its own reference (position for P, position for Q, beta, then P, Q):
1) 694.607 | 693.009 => -0.01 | 0.00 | 0.09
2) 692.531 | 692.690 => -0.24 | 0.09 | 0.08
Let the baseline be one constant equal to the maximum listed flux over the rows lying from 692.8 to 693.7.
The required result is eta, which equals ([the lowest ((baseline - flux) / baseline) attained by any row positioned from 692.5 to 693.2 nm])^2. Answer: 0.0000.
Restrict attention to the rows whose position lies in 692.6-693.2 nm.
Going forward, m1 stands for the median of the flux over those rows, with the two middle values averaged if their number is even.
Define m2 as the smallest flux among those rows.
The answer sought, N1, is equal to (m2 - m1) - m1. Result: -13.5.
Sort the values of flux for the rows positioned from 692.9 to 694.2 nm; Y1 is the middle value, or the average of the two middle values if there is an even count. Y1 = 12.5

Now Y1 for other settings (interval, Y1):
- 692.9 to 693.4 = 13.3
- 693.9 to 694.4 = 12.6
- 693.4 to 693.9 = 12.4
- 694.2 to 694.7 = 12.6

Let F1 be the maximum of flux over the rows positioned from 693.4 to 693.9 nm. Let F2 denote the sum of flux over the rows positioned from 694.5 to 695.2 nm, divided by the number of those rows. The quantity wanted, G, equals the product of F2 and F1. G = 158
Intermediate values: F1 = 12.4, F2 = 12.8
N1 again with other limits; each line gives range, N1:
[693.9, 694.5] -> -12.9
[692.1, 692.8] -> -14.1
